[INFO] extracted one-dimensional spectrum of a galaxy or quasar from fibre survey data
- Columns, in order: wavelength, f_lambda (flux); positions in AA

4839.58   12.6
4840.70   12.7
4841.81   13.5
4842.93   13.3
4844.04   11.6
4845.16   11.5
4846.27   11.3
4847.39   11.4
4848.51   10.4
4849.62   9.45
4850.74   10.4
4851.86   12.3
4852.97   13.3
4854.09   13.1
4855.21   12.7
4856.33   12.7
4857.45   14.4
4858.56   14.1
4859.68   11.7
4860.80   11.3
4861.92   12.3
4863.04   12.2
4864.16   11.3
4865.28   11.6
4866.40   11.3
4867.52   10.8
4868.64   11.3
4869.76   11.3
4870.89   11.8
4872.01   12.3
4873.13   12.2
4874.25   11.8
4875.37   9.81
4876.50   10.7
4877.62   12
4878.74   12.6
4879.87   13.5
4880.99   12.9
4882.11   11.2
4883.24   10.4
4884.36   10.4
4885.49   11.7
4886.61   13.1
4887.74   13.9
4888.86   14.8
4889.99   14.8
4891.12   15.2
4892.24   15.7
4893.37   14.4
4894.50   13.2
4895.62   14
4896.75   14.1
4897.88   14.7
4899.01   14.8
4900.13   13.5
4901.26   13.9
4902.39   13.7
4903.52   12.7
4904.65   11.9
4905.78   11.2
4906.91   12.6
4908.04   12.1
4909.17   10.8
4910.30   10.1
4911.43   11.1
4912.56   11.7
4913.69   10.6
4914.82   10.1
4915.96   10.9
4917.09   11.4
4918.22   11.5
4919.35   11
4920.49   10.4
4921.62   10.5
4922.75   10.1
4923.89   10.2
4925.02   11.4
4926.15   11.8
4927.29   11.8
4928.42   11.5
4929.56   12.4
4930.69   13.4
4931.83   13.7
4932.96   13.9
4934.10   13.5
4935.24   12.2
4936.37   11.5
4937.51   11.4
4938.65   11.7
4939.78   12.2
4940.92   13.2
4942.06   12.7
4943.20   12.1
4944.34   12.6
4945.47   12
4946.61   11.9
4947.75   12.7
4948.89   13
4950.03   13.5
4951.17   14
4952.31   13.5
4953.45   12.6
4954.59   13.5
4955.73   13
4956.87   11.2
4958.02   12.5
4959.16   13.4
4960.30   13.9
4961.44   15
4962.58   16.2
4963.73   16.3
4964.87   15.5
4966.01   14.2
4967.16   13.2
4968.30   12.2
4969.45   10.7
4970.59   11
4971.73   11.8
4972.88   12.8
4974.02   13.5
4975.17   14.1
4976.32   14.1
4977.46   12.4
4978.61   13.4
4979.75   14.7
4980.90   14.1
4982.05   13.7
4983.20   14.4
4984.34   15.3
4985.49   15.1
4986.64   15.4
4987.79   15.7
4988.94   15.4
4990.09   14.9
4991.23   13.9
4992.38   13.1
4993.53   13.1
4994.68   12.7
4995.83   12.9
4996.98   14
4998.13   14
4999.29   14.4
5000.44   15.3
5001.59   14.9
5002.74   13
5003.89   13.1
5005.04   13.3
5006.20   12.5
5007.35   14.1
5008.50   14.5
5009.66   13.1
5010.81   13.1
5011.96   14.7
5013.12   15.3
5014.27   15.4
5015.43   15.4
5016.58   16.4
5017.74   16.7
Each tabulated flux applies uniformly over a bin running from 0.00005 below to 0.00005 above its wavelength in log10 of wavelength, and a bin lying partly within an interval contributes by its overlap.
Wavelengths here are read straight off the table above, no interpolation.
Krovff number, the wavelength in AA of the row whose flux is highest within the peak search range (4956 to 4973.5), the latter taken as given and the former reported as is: 4963.73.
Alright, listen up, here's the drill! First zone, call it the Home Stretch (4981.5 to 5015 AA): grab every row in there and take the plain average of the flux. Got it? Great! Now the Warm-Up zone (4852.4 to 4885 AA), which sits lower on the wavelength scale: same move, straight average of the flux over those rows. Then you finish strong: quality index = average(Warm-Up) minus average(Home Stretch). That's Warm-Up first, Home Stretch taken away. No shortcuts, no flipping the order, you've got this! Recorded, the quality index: -2.2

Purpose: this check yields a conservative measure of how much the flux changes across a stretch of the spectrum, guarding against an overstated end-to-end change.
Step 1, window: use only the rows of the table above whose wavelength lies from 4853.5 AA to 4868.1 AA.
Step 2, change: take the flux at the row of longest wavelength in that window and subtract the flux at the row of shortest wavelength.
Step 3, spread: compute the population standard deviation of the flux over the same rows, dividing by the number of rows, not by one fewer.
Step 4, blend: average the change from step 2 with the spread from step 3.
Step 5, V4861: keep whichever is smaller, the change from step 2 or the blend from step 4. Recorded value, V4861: -2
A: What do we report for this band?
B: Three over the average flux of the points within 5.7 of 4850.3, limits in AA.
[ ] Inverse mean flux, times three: 0.259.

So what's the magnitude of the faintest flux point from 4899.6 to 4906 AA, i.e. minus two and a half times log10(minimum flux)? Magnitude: -2.62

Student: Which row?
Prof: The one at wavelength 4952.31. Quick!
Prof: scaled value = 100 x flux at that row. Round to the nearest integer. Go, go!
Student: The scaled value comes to 1350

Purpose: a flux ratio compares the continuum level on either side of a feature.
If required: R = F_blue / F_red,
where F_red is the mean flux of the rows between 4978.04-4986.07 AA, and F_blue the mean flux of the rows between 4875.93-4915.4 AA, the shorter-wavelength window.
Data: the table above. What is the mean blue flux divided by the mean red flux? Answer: 0.88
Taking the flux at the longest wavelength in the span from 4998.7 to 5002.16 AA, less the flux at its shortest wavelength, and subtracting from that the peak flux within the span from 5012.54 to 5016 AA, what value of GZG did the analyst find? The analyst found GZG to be -14.9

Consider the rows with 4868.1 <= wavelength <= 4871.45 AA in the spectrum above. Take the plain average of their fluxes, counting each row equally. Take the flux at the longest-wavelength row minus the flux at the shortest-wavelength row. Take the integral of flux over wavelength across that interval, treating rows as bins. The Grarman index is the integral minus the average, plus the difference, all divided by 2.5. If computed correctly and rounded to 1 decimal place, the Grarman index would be 11.0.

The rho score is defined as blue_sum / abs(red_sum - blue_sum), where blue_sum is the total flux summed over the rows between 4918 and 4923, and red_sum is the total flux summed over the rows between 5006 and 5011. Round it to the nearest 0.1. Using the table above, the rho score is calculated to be 3.9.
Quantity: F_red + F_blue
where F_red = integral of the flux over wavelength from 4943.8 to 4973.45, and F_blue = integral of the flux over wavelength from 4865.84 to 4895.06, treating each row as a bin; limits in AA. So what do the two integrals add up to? 754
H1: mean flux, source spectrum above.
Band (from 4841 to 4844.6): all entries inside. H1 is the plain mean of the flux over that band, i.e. 12.8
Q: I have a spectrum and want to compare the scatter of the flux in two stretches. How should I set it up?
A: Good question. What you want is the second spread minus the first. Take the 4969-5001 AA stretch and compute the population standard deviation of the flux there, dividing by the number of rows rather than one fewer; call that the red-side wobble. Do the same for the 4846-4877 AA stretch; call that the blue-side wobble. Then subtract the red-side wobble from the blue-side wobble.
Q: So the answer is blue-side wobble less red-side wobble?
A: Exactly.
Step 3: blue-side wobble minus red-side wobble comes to -0.1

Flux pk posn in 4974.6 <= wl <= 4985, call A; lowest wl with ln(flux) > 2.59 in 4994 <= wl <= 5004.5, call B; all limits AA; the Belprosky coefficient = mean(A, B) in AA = 4990.7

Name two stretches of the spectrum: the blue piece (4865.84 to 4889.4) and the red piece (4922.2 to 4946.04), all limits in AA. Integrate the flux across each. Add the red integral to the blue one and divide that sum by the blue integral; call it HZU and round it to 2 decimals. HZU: 2.03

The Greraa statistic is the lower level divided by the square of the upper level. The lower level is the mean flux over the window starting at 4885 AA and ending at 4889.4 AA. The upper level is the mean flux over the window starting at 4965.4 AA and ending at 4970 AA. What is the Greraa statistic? 0.085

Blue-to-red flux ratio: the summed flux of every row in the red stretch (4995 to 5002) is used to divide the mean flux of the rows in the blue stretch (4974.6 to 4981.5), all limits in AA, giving 0.16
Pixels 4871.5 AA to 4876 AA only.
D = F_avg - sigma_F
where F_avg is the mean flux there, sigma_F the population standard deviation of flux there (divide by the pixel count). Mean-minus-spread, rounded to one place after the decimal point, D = 10.5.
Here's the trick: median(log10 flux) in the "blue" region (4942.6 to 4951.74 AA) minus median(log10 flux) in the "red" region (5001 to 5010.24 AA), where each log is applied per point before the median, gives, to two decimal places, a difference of -0.02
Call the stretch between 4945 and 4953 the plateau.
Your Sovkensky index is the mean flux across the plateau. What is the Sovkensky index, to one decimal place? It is 12.9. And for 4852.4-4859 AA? 13.4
